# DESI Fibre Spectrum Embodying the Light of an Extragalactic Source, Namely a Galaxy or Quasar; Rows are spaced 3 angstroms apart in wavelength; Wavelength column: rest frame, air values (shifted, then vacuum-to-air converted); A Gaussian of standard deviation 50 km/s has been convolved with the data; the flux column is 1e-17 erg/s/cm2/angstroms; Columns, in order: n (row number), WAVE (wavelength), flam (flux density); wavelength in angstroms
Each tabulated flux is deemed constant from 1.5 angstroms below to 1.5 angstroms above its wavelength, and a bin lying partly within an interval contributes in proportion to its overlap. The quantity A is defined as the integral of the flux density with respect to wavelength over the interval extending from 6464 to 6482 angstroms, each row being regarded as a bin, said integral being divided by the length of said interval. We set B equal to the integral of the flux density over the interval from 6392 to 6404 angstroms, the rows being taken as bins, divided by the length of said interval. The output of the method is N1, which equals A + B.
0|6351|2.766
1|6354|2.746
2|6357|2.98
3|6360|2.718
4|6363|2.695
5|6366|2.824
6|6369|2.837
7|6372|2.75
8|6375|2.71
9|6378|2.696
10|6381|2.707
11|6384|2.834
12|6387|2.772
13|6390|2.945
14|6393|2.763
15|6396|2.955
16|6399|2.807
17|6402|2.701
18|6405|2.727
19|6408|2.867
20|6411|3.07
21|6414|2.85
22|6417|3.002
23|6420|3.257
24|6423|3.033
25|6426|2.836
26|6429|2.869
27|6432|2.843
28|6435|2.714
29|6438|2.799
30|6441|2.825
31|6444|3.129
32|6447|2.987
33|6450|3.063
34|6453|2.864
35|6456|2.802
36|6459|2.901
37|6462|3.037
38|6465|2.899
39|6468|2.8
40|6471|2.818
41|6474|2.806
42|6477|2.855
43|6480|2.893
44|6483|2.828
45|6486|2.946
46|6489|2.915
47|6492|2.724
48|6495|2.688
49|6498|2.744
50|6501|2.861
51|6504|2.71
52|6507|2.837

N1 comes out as 5.65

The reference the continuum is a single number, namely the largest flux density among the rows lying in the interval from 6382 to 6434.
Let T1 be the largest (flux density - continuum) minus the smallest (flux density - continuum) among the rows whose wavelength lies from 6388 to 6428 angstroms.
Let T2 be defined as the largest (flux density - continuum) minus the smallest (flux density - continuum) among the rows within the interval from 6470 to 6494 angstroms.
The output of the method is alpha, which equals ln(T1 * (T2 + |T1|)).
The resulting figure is -0.8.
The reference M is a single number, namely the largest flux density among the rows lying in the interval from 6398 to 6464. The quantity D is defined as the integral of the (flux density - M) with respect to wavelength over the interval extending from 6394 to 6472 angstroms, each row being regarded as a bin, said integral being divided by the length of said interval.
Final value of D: -0.355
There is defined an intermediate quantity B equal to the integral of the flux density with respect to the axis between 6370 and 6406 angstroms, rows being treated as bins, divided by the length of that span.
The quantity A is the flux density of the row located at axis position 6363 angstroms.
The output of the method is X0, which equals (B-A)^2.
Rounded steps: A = 2.695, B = 2.78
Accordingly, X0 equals 0.008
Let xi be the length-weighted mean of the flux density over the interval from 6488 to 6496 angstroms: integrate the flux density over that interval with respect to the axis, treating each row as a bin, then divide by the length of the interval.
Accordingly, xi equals 2.77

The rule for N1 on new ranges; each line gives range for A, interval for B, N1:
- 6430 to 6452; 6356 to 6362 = 5.73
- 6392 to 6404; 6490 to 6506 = 5.56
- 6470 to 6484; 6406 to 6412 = 5.78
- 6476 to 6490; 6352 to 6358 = 5.73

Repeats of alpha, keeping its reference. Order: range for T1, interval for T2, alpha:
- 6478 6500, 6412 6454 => -1.6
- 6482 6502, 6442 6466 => -1.9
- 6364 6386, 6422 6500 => -2.5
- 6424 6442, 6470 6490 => -3.1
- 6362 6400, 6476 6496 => -2.0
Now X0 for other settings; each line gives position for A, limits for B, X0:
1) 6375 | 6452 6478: 0.024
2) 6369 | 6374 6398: 0.001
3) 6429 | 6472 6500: 0.002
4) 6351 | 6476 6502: 0.004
